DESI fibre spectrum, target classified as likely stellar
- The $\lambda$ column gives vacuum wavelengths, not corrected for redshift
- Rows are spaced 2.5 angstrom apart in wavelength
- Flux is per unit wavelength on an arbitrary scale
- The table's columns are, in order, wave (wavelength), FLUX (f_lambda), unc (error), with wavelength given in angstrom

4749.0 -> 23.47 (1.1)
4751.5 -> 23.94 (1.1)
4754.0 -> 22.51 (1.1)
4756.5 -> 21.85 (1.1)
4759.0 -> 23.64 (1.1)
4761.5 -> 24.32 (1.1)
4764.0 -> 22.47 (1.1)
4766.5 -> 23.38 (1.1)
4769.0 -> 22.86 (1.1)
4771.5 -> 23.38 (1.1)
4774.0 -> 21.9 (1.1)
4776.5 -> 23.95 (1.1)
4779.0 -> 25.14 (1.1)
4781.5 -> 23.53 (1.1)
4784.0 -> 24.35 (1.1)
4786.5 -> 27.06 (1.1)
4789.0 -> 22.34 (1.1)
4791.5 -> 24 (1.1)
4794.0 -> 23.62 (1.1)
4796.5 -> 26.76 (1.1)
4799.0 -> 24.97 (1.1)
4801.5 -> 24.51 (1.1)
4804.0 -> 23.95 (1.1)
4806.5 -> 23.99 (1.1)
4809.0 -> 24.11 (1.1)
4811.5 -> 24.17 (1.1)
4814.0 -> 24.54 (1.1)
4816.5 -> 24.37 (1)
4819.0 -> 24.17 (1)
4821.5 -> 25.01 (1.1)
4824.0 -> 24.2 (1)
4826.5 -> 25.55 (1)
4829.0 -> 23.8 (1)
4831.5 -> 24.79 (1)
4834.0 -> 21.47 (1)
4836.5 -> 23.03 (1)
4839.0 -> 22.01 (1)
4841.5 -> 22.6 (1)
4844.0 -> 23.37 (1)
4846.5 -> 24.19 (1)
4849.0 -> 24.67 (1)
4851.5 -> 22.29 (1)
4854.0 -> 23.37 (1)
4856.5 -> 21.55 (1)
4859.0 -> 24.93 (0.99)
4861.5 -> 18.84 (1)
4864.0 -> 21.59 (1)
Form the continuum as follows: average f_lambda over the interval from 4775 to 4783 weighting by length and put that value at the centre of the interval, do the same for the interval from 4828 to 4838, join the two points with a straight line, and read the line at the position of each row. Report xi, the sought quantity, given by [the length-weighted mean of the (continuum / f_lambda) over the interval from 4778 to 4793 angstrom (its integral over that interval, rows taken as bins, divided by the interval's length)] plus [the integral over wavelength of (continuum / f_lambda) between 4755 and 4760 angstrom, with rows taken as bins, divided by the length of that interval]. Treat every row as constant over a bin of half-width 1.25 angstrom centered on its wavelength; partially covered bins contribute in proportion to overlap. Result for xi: 2.07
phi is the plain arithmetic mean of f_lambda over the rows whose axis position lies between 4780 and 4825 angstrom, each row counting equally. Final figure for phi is 24.4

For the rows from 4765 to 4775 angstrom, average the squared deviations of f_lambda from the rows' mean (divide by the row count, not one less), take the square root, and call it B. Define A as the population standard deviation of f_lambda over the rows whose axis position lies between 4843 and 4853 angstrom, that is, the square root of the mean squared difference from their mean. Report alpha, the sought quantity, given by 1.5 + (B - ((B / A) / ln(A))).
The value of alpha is 9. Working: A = 0.9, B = 0.6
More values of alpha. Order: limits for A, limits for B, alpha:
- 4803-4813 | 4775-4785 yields 5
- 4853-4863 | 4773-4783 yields 2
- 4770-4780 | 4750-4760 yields -2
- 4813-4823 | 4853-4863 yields 10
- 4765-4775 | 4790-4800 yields 7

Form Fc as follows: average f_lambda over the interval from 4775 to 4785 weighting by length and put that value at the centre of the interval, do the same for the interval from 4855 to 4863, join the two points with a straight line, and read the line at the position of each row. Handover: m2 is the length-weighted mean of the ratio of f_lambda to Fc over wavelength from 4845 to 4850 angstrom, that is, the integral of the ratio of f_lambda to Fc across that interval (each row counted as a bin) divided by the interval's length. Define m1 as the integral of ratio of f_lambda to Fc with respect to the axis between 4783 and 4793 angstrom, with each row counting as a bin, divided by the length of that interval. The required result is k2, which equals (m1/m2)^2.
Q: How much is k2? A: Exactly 0.86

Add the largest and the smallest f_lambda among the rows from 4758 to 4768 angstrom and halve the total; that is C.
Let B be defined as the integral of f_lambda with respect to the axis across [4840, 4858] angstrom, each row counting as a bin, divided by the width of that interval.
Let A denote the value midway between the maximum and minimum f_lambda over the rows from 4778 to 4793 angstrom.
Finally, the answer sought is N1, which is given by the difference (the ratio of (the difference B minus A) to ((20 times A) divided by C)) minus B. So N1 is -23.2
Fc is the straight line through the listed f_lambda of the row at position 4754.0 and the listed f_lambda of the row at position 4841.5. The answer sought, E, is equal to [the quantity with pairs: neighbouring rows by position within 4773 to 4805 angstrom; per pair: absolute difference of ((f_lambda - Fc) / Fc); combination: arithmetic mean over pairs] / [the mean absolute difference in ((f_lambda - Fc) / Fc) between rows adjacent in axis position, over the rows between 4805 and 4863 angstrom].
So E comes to 1.29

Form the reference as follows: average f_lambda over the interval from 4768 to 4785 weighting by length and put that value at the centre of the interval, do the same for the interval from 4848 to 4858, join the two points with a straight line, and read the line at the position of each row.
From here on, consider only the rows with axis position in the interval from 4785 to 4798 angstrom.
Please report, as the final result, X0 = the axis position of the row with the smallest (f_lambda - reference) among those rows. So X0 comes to 4789.0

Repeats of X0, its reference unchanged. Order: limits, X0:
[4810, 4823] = 4811.5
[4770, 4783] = 4774.0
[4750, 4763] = 4756.5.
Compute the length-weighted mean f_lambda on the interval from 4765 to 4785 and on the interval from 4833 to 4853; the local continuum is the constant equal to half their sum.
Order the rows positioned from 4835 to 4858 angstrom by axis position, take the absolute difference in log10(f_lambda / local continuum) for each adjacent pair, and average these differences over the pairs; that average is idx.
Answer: 0.021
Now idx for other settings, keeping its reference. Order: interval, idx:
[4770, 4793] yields 0.037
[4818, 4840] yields 0.027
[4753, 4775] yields 0.020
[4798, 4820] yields 0.004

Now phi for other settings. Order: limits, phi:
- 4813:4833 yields 24.6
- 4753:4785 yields 23.3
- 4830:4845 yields 22.9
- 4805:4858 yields 23.7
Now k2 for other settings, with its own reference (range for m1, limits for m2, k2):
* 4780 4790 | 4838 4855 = 0.94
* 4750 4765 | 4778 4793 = 0.84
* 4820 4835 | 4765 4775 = 1.29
